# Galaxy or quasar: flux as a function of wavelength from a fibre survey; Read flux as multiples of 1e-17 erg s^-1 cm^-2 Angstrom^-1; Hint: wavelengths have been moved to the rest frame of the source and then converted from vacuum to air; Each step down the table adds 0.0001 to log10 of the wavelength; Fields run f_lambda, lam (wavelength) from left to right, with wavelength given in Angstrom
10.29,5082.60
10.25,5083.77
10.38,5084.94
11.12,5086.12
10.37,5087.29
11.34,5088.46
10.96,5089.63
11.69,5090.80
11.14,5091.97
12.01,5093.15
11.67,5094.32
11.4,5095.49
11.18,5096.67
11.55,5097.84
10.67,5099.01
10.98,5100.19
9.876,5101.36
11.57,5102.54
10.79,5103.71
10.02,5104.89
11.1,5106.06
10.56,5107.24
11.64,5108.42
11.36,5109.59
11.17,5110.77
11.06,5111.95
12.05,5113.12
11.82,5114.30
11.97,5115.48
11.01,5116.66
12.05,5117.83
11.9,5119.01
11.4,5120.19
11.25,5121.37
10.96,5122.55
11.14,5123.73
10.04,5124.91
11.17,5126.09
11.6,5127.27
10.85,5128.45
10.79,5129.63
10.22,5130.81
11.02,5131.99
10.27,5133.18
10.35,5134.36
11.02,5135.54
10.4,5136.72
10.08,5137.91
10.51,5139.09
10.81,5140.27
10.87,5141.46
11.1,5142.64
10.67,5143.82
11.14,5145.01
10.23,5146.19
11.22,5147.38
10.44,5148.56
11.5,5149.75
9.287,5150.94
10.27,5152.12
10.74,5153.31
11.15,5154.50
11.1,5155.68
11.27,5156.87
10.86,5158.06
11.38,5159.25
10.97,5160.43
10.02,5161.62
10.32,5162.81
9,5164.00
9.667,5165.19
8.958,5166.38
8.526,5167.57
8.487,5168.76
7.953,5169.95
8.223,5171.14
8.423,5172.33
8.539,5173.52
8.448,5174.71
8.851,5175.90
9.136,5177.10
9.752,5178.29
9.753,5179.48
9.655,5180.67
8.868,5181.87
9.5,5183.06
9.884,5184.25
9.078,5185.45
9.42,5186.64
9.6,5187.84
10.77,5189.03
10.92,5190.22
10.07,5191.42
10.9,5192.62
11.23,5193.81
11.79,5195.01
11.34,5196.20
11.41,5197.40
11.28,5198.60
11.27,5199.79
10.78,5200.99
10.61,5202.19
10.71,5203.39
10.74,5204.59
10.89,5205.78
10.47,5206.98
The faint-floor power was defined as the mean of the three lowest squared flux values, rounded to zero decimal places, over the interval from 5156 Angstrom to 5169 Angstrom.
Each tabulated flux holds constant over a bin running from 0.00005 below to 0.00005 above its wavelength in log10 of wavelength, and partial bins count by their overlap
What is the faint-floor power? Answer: 75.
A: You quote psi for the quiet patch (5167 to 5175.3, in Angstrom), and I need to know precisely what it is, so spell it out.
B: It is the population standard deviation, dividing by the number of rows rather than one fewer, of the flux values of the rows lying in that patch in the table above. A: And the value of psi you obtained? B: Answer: 0.20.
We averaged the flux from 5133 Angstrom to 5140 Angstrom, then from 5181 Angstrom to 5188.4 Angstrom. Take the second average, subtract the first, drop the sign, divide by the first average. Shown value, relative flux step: 0.10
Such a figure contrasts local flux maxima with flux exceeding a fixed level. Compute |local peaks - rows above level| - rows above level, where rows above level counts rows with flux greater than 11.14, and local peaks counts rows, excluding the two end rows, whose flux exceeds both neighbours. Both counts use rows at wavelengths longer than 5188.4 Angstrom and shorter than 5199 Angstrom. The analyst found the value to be -3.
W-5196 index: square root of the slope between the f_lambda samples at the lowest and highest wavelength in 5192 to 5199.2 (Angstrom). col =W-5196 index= 0.25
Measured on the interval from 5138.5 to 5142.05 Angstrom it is 0.39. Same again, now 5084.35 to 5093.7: 0.45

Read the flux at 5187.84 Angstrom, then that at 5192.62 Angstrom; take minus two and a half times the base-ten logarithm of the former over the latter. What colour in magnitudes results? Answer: 0.14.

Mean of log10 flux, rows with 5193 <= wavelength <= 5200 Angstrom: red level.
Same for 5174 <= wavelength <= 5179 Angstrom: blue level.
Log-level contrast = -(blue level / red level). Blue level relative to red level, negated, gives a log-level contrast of -0.90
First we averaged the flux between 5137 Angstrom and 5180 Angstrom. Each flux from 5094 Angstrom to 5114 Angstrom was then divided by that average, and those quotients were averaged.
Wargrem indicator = 1.11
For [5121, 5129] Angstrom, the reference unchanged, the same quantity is 1.10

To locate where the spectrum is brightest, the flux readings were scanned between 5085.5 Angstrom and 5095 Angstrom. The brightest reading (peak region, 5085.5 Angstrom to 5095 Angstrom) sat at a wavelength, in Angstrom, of 5093.15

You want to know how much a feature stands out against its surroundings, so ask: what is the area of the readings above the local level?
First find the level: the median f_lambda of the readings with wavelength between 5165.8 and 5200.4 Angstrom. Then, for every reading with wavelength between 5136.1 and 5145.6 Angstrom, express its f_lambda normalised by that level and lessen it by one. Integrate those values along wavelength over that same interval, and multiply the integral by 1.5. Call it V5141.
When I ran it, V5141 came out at 1.6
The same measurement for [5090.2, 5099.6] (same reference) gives 2.7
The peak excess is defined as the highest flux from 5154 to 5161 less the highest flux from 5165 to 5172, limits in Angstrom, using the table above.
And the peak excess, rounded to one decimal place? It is 1.7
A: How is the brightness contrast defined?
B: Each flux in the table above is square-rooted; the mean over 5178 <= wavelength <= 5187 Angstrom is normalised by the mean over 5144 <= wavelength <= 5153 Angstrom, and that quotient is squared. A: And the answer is 0.90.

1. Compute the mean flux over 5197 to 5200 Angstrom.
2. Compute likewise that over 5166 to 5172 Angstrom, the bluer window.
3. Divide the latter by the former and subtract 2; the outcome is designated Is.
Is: -1.26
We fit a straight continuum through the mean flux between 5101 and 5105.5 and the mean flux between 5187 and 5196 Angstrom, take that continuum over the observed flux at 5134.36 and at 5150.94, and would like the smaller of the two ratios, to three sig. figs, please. 1.03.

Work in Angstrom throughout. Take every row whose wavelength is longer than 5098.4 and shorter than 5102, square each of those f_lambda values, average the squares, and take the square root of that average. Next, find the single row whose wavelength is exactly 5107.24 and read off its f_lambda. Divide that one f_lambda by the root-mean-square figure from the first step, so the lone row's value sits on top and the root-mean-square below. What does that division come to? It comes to 1.00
